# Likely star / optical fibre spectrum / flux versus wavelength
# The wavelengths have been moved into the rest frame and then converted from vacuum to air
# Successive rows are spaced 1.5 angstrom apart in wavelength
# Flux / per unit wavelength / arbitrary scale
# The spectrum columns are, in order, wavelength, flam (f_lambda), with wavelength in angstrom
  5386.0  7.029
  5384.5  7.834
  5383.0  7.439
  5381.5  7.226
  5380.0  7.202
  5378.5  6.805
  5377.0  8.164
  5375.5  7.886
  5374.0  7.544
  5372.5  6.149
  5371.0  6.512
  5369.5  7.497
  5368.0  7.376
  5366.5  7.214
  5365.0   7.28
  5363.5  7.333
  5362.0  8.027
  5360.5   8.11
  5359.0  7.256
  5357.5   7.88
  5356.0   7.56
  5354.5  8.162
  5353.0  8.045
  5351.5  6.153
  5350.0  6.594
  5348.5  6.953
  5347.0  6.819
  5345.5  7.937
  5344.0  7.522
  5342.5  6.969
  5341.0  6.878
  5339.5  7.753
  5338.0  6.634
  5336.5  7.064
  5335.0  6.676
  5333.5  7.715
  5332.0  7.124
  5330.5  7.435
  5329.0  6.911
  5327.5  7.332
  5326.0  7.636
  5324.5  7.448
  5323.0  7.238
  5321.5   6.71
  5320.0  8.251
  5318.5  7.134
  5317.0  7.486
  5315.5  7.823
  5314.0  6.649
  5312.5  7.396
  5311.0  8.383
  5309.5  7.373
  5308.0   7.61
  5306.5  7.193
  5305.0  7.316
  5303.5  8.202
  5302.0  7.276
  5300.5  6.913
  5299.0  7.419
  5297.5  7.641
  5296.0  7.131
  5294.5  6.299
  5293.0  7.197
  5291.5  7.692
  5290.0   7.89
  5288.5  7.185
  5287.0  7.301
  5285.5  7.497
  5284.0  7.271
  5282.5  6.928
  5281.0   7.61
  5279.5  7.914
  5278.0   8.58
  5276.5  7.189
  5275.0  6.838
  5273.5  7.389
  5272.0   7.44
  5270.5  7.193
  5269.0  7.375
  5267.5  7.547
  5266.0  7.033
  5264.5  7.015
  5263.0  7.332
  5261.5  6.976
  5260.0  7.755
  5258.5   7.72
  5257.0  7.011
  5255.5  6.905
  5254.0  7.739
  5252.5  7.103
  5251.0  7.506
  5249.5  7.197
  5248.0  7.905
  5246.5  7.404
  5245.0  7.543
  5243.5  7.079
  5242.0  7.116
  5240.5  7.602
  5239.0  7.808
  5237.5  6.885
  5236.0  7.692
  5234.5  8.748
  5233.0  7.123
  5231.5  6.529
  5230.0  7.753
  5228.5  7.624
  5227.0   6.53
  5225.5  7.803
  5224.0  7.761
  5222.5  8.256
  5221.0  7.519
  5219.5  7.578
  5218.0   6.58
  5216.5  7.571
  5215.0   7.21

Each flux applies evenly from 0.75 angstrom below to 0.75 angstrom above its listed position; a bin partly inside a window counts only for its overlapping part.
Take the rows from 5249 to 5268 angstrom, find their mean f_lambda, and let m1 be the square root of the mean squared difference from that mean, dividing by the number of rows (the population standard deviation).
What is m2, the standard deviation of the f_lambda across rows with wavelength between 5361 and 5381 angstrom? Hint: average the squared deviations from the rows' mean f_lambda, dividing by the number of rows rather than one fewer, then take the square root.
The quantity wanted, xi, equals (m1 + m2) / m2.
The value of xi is 1.6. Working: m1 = 0.307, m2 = 0.55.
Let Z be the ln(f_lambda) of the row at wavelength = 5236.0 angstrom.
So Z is 2.04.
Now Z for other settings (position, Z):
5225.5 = 2.05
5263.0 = 1.99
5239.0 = 2.06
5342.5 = 1.94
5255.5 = 1.93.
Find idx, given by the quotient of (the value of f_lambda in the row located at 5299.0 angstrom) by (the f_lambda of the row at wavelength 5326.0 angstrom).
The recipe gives 0.97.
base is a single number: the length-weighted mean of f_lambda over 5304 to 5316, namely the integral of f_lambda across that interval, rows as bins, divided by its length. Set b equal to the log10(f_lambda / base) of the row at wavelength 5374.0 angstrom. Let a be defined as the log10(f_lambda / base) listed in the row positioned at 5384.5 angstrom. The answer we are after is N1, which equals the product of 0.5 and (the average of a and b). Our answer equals 0.006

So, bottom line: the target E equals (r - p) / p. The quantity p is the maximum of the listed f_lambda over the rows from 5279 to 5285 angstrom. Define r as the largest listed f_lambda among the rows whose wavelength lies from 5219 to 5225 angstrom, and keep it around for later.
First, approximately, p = 7.914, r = 8.256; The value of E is 0.04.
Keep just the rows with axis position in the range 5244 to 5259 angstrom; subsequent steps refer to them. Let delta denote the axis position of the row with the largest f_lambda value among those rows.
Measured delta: 5248.0 angstrom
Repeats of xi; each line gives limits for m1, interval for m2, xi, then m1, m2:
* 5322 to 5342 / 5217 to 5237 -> 1.6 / 0.361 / 0.64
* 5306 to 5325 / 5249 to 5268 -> 2.6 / 0.487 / 0.31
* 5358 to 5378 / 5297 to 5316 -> 2.2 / 0.567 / 0.45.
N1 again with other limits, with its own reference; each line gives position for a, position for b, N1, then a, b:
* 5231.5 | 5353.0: -0.007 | -0.06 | 0.032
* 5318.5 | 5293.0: -0.009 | -0.02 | -0.017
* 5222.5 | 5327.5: 0.009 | 0.04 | -0.008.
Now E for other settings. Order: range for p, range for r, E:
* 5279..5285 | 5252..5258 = -0.02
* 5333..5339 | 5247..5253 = 0.02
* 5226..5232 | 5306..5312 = 0.08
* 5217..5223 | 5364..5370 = -0.09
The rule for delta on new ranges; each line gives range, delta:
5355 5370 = 5360.5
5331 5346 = 5345.5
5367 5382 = 5377.0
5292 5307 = 5303.5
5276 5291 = 5278.0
